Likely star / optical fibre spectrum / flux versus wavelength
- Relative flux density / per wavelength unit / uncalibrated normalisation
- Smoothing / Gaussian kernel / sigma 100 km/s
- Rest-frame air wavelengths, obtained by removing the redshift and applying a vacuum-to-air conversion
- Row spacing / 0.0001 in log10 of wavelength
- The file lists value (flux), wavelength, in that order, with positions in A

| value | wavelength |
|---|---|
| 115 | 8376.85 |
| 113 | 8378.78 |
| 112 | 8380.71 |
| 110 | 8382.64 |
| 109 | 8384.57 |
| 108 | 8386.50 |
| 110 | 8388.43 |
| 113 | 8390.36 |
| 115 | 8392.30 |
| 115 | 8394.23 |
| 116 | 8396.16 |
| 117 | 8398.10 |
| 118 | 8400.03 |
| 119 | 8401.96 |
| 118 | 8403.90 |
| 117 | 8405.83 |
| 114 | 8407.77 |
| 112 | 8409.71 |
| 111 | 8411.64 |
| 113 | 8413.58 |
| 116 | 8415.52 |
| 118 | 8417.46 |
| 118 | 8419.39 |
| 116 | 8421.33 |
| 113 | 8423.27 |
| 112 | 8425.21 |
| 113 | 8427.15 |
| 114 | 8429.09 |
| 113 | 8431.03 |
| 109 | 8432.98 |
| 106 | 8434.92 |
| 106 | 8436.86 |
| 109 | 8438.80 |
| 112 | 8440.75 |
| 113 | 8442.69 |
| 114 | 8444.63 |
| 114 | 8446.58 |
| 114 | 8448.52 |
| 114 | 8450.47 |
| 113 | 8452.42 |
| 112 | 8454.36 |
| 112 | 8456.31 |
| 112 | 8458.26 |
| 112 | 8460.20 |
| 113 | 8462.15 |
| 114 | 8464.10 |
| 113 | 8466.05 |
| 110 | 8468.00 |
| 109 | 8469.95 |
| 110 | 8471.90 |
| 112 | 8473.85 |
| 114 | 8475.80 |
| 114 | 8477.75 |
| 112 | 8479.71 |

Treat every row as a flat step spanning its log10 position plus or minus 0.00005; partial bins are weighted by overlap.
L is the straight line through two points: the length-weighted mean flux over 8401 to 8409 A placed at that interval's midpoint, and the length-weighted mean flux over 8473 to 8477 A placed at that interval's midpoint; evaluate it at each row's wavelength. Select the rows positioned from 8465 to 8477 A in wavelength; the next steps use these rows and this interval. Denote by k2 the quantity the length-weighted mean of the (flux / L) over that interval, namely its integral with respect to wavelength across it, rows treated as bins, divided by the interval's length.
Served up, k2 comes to 0.983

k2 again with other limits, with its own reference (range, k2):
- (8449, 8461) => 0.986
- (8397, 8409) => 1.001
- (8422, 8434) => 0.972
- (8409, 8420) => 0.987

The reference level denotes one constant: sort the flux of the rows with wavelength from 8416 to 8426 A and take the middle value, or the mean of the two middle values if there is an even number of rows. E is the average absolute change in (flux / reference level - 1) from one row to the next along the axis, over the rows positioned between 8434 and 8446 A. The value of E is 0.0138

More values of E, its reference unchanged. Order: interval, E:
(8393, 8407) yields 0.0086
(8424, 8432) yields 0.0086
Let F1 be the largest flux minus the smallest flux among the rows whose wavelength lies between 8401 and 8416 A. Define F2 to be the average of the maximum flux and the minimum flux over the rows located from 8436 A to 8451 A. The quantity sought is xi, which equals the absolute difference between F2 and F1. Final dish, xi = 102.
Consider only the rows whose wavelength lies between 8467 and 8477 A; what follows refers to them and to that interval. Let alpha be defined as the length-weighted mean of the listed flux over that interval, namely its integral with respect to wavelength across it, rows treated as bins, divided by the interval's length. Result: 111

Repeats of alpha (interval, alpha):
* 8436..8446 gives 111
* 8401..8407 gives 118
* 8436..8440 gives 108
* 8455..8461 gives 112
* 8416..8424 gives 116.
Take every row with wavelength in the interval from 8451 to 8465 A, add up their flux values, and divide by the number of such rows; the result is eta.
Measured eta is 113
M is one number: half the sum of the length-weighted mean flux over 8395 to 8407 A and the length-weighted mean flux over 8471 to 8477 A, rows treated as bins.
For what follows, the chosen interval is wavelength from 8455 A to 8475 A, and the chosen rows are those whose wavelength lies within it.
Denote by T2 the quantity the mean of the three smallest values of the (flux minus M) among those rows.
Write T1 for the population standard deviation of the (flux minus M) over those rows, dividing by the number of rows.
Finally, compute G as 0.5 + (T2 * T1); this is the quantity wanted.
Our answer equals -7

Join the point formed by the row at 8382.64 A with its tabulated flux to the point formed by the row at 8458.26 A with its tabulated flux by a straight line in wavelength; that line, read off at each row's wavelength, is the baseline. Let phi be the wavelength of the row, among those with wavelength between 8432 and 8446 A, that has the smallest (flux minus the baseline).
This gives 8436.86 A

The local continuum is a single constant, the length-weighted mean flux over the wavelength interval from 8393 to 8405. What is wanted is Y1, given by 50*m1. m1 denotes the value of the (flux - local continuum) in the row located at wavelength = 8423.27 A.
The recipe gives -210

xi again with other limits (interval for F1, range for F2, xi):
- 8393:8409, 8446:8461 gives 108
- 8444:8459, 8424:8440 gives 108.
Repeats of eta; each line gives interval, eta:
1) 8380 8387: 110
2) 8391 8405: 117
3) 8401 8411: 116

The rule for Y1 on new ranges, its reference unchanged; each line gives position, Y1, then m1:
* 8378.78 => -210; -4.2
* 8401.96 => 90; 1.8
